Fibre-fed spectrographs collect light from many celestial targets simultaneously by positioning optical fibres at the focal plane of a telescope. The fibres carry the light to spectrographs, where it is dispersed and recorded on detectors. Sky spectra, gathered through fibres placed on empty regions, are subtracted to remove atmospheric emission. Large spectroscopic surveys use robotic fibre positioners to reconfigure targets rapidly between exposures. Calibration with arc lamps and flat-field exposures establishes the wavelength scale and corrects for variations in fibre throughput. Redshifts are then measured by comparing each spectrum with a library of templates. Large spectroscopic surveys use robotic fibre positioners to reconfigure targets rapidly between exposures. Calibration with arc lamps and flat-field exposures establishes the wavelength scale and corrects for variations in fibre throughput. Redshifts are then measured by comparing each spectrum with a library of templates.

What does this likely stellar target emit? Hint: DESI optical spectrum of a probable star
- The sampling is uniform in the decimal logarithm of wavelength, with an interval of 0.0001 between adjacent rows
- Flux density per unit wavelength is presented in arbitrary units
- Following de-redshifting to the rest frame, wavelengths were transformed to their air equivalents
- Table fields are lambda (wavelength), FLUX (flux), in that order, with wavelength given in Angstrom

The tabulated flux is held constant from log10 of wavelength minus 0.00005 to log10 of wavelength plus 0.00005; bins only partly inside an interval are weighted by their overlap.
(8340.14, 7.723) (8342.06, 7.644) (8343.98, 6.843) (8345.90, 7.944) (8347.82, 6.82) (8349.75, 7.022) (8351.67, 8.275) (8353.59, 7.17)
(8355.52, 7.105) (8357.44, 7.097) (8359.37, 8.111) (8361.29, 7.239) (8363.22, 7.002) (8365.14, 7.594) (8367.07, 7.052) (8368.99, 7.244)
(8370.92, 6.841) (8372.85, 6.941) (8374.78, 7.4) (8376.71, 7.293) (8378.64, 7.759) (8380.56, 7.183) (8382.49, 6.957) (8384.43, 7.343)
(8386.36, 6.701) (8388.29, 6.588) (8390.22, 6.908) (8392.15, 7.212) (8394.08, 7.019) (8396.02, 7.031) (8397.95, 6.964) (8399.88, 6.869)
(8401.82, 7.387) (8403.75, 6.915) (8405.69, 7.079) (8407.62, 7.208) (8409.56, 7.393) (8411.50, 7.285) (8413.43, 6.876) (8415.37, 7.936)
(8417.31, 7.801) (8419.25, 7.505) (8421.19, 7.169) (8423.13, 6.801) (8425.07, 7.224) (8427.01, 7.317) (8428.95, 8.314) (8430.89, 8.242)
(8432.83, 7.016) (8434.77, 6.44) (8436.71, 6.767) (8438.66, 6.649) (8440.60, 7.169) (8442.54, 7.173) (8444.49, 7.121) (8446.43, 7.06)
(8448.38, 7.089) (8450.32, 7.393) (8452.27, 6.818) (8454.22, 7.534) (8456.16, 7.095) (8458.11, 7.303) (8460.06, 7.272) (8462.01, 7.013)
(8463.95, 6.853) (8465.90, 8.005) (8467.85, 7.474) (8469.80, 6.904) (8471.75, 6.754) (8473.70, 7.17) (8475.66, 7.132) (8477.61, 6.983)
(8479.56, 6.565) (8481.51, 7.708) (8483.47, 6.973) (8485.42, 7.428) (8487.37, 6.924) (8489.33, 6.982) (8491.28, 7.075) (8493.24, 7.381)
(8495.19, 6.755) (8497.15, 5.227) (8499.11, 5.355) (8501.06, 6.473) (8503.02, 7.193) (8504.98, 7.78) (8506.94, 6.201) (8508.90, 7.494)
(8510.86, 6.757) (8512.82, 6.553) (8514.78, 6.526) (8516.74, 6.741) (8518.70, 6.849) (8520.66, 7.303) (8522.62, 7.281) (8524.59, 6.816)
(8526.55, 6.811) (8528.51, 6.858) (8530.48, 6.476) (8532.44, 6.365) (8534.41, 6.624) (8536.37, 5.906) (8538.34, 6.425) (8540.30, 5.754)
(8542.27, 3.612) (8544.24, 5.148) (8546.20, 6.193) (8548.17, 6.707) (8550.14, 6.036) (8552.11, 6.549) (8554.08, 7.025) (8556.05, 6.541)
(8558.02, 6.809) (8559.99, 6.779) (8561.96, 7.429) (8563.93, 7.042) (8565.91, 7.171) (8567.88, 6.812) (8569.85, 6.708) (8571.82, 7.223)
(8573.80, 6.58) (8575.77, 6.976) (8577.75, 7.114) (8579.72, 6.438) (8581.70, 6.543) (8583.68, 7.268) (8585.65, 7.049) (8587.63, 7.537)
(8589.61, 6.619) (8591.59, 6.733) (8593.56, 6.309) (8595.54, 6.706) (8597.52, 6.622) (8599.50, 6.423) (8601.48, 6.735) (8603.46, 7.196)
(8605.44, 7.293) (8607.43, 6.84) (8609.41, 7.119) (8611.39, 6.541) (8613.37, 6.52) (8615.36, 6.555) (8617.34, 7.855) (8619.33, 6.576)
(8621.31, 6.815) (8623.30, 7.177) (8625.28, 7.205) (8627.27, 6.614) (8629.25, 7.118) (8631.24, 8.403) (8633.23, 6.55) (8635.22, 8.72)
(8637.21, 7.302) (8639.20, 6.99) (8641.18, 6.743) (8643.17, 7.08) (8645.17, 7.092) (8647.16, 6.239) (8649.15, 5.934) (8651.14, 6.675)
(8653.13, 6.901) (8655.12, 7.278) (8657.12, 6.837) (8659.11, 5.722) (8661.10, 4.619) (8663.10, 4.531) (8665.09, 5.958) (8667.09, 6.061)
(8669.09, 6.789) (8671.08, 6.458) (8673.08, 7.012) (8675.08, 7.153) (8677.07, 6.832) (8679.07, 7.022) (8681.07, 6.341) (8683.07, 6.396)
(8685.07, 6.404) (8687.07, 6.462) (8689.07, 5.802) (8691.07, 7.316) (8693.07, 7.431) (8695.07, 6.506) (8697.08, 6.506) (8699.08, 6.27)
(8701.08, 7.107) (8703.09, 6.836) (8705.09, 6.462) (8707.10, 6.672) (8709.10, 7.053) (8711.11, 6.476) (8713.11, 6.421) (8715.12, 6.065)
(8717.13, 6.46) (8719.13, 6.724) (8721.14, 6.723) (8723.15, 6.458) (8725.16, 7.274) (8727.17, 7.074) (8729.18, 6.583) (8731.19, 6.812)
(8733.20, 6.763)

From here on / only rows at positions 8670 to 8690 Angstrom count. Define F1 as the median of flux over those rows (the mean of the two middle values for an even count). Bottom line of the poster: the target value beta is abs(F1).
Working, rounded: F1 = 6.46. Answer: 6.46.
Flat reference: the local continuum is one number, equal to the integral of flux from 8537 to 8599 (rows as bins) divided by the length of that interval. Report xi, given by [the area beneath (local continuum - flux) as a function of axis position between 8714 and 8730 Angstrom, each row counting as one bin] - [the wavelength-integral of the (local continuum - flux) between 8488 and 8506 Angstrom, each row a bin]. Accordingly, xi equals 1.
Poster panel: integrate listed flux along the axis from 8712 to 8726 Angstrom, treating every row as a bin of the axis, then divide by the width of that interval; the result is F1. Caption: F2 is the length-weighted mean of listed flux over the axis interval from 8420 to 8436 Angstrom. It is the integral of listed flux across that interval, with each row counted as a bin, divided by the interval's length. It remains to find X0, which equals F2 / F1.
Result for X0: 1.11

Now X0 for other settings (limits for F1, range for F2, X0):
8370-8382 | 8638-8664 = 0.88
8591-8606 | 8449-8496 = 1.06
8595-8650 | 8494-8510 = 0.94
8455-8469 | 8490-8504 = 0.89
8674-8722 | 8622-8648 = 1.08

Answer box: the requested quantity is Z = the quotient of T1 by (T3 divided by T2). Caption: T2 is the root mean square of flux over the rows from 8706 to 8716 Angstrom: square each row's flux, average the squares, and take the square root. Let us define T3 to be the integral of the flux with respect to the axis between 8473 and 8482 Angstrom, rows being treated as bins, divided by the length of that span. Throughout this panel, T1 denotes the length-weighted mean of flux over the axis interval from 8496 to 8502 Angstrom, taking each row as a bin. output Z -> 5.3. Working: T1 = 5.71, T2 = 6.5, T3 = 7.08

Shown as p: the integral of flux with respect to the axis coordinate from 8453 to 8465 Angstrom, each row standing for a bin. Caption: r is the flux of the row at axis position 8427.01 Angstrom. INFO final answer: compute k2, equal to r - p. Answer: -79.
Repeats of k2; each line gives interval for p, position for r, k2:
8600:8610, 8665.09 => -64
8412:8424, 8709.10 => -81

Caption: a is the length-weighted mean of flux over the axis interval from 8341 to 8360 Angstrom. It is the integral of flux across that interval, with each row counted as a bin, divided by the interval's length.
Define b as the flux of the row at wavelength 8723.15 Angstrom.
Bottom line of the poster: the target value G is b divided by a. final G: 0.87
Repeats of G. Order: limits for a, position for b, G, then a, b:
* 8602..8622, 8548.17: 0.97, 6.93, 6.707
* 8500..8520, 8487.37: 1.01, 6.86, 6.924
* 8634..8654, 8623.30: 1.03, 6.96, 7.177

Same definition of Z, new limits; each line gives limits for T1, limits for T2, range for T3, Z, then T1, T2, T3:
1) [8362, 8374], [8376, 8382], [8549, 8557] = 8.1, 7.12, 7.4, 6.54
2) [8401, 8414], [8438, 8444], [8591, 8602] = 7.6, 7.17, 7.0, 6.58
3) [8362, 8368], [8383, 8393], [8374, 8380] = 6.7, 7.22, 7.0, 7.48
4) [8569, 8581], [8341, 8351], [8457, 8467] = 6.8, 6.83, 7.3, 7.29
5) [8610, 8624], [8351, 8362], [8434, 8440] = 7.7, 6.86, 7.5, 6.66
